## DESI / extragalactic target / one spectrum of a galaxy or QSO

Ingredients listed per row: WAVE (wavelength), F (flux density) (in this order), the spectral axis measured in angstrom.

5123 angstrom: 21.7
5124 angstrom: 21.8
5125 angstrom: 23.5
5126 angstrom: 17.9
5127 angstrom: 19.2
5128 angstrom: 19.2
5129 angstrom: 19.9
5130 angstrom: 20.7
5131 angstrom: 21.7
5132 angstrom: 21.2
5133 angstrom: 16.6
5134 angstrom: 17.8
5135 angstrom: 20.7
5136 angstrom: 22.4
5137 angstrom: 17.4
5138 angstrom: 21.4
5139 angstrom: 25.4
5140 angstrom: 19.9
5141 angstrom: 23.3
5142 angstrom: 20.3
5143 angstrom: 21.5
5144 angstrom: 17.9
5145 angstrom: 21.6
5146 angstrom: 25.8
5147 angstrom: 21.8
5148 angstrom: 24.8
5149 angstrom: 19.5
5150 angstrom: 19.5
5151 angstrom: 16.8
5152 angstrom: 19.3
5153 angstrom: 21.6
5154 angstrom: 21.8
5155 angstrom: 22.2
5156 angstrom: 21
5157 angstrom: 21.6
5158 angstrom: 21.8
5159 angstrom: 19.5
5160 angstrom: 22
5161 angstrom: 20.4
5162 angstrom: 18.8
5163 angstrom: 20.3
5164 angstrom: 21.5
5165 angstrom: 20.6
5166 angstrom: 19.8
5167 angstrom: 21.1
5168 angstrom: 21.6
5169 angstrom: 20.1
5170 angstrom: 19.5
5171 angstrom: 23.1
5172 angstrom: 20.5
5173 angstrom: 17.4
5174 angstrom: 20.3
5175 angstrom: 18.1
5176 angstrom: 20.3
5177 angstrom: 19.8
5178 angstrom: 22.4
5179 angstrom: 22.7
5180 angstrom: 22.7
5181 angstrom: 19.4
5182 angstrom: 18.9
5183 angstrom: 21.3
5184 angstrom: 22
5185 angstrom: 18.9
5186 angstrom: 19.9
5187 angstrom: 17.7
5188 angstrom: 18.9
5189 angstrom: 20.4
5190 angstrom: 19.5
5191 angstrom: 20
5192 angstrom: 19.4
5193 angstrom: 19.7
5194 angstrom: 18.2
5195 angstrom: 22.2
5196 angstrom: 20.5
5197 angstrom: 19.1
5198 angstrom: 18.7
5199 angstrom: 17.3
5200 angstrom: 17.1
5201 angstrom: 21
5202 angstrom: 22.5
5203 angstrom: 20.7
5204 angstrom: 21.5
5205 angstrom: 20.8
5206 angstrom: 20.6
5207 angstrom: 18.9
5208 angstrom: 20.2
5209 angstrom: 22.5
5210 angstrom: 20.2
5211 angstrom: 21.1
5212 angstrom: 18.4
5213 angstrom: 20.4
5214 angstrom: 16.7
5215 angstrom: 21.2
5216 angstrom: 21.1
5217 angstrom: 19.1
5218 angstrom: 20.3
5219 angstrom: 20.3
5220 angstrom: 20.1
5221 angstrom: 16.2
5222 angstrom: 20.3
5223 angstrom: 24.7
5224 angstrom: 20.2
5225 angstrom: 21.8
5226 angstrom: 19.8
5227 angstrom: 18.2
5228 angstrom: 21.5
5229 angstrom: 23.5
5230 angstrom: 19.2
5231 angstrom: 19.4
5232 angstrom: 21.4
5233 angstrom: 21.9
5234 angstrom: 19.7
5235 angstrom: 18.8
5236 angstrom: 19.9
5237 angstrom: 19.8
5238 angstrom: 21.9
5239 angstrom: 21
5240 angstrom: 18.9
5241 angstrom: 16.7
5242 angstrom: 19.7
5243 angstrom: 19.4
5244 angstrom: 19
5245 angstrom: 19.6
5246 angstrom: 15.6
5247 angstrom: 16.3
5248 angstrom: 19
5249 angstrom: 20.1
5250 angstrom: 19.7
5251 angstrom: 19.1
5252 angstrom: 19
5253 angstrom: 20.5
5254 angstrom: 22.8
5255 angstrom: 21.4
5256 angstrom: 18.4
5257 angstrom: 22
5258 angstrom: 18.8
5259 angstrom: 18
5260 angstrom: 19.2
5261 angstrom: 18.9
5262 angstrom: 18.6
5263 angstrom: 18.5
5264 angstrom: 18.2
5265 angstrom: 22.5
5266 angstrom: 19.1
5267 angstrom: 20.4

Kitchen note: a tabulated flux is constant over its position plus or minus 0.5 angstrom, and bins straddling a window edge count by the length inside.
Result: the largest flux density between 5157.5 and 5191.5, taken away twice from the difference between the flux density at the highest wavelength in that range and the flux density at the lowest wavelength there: -48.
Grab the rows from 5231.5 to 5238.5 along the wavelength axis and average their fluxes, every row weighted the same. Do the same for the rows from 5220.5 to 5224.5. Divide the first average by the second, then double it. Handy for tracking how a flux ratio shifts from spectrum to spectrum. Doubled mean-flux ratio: 2.01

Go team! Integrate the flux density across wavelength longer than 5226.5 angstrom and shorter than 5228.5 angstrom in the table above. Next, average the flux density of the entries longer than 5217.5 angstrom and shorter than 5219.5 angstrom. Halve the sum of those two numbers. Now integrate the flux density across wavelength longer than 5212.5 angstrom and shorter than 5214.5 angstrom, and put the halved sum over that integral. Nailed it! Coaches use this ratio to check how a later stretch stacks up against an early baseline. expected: 0.809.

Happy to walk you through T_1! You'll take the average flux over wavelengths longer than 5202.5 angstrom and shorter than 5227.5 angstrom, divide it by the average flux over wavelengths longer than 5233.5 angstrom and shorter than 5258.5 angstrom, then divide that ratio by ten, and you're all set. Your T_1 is 0.104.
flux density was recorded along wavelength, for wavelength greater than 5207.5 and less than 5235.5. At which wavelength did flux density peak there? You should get 5223 angstrom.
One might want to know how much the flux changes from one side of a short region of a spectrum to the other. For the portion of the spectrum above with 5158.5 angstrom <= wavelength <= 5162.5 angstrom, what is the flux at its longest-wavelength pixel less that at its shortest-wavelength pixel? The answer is -0.7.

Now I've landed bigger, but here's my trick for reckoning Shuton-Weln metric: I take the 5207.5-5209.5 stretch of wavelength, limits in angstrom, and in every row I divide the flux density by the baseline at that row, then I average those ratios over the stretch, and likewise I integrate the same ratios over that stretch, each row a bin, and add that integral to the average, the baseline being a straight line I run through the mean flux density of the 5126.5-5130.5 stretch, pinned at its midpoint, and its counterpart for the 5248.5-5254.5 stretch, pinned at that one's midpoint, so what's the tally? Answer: 3.2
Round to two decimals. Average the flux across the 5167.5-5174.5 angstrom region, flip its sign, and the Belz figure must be -20.36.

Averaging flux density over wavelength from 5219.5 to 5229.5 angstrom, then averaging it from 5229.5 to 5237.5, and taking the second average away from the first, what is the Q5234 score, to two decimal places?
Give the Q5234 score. 0.62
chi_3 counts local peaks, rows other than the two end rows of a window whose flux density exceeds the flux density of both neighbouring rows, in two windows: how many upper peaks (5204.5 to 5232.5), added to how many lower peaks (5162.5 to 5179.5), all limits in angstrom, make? 12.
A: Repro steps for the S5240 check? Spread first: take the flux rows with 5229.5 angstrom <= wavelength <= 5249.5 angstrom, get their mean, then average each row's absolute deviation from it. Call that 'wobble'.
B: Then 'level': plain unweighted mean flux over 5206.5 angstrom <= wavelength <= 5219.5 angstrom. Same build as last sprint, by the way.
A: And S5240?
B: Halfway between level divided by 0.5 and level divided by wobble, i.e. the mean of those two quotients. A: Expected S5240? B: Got 28.8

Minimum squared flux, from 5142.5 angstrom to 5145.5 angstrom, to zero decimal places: 320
